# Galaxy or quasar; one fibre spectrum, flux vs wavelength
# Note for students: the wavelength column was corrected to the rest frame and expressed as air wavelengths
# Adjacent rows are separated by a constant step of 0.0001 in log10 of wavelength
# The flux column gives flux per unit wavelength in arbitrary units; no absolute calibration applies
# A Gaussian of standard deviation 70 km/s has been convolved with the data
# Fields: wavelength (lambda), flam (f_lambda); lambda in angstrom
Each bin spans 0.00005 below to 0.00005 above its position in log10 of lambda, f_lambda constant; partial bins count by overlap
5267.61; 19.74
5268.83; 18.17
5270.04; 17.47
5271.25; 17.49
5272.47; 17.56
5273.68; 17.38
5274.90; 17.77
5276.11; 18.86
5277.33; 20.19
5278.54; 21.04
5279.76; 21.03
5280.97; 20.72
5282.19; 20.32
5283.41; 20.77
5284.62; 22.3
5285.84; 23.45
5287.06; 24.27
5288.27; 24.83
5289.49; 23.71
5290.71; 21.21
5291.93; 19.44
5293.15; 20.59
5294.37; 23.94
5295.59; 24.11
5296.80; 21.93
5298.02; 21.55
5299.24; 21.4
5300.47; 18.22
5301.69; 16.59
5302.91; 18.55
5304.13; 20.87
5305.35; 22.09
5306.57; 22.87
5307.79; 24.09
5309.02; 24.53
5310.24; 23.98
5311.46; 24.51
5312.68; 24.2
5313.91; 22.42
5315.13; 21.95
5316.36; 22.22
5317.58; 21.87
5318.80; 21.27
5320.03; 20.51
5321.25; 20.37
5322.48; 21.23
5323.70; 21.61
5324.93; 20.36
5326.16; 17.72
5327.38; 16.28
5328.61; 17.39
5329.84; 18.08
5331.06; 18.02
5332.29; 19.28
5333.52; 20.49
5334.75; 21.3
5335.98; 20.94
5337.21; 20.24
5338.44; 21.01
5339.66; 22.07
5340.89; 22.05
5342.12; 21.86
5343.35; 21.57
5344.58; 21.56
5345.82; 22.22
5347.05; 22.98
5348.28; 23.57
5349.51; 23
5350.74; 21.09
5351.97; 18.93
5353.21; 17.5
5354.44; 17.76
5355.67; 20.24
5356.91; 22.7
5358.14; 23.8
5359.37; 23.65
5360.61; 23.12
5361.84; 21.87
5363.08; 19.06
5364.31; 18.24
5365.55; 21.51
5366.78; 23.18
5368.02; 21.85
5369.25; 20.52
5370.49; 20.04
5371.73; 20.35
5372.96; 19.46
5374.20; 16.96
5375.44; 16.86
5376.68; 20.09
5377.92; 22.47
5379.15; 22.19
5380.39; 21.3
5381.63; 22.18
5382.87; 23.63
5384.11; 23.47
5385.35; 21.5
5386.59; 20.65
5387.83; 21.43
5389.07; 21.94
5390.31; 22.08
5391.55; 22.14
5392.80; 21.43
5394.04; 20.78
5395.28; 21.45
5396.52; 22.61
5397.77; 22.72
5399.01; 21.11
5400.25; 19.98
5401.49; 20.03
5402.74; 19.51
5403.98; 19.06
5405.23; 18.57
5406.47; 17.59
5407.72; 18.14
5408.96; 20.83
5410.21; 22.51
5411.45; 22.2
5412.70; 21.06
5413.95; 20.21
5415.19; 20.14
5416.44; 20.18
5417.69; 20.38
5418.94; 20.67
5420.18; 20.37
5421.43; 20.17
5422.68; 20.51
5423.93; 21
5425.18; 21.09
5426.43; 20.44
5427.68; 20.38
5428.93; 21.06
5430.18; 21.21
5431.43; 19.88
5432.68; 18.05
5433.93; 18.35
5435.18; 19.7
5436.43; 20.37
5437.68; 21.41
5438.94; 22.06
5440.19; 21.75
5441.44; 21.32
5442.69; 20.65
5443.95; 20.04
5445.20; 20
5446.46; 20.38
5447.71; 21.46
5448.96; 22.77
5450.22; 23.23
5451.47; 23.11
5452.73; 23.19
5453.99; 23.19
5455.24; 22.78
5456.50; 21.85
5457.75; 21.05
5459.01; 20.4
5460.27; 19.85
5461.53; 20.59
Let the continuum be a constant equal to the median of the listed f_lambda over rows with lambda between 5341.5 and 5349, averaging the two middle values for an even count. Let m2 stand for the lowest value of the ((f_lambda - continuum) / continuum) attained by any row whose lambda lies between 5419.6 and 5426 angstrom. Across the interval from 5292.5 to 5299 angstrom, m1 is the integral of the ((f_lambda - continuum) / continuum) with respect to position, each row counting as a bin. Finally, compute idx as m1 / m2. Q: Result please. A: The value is -1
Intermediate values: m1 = 0.09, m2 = -0.08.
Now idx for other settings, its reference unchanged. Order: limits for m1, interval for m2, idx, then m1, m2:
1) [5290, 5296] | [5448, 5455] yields -2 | -0.06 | 0.03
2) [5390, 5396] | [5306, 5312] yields -3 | -0.13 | 0.04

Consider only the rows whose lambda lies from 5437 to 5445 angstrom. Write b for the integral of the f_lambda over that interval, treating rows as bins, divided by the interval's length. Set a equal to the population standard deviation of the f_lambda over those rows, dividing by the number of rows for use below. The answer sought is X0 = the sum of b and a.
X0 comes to 21.8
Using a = 0.68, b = 21.1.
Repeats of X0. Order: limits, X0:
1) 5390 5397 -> 22.3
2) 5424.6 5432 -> 21.2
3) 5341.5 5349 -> 23.0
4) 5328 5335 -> 20.4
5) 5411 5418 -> 21.4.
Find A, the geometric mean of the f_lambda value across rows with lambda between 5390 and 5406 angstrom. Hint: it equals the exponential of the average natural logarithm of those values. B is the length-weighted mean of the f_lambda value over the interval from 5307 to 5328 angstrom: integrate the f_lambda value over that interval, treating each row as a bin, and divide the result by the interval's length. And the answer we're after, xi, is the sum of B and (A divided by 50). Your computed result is 22.1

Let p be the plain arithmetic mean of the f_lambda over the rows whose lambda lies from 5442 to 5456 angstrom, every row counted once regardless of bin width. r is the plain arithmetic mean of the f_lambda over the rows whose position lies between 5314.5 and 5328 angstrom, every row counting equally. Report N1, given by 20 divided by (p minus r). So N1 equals 14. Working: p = 21.9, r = 20.5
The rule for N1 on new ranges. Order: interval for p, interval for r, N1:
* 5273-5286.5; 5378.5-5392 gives -12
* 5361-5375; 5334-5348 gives -15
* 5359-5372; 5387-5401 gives -51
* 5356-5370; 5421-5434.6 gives 13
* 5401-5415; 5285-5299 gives -8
